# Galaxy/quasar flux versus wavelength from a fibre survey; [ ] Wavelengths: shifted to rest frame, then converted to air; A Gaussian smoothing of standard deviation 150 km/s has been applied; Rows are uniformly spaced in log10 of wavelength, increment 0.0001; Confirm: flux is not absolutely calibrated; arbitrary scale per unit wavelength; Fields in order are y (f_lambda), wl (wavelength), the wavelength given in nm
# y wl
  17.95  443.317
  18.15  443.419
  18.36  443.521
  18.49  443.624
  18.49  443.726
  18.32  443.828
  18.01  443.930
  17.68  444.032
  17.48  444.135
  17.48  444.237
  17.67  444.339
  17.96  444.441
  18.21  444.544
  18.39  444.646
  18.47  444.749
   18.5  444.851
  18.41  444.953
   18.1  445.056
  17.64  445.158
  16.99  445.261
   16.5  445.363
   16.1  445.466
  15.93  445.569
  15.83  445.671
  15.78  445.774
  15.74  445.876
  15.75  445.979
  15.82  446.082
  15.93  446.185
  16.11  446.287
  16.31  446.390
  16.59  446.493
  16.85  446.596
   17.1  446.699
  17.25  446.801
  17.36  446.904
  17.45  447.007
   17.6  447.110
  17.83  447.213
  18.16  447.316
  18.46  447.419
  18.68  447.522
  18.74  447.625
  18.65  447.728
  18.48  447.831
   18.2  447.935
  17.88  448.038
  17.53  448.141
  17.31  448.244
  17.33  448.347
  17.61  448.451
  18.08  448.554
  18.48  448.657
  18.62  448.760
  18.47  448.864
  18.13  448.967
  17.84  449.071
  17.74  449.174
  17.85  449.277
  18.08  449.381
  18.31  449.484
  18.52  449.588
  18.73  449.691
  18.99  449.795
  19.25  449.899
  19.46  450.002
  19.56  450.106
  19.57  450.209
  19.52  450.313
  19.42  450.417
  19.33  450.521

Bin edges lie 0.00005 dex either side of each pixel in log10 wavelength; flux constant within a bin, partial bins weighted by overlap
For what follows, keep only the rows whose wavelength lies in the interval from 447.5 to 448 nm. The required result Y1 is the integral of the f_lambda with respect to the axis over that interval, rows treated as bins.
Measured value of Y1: 9.3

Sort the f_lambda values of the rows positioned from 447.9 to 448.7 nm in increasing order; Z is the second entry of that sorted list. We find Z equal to 17.33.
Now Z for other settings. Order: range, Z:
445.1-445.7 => 15.93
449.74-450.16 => 19.25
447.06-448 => 17.83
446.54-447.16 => 17.1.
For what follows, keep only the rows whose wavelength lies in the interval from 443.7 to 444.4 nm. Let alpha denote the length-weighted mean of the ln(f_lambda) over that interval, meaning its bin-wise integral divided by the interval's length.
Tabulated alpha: 2.89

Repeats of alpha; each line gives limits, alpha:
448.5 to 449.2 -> 2.90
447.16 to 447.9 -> 2.91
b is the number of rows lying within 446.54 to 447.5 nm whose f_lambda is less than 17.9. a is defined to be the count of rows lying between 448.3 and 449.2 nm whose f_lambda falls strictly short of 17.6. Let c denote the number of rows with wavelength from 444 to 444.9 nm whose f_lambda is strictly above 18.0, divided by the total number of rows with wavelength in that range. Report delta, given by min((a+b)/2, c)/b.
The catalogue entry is 0.06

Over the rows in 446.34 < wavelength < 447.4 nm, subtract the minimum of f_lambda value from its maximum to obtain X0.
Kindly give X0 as 1.85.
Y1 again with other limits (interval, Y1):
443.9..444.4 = 8.8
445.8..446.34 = 8.6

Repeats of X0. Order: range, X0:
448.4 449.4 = 1.01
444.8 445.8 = 2.72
